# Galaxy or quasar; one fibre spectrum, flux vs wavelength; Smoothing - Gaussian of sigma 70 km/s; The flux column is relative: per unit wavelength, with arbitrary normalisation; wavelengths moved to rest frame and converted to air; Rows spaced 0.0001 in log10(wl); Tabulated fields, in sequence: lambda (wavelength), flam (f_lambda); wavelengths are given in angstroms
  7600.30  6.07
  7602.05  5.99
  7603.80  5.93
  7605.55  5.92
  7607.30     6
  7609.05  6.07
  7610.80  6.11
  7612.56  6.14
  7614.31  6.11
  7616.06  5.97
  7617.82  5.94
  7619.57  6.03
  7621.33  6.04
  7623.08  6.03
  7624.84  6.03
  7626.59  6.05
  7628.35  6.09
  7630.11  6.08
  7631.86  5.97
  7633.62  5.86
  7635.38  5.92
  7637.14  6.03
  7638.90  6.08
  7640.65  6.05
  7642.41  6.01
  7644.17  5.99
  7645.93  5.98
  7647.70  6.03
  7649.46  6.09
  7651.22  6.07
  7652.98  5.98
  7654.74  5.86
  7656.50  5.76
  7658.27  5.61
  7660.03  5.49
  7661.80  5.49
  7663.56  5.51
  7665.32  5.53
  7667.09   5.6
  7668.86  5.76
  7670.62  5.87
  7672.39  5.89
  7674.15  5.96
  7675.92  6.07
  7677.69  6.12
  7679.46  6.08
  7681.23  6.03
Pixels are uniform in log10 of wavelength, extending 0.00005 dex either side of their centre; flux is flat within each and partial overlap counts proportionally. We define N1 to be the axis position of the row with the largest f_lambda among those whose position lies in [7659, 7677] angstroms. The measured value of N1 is 7675.92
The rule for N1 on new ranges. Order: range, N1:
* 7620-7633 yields 7628.35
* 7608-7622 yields 7612.56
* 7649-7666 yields 7649.46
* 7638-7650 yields 7649.46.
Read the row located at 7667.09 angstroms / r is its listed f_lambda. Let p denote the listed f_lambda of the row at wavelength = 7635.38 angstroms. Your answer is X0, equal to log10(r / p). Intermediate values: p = 5.92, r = 5.6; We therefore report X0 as -0.024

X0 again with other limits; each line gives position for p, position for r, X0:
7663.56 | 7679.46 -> 0.043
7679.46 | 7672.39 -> -0.014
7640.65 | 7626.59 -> 0.000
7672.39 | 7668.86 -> -0.010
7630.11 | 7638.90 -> 0.000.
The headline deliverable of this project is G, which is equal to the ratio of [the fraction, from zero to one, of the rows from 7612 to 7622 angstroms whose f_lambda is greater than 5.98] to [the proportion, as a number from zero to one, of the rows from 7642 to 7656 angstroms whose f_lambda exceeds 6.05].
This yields 2.7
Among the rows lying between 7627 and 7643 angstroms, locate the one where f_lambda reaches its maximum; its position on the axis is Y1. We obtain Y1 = 7628.35 angstroms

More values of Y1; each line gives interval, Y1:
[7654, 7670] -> 7654.74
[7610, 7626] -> 7612.56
